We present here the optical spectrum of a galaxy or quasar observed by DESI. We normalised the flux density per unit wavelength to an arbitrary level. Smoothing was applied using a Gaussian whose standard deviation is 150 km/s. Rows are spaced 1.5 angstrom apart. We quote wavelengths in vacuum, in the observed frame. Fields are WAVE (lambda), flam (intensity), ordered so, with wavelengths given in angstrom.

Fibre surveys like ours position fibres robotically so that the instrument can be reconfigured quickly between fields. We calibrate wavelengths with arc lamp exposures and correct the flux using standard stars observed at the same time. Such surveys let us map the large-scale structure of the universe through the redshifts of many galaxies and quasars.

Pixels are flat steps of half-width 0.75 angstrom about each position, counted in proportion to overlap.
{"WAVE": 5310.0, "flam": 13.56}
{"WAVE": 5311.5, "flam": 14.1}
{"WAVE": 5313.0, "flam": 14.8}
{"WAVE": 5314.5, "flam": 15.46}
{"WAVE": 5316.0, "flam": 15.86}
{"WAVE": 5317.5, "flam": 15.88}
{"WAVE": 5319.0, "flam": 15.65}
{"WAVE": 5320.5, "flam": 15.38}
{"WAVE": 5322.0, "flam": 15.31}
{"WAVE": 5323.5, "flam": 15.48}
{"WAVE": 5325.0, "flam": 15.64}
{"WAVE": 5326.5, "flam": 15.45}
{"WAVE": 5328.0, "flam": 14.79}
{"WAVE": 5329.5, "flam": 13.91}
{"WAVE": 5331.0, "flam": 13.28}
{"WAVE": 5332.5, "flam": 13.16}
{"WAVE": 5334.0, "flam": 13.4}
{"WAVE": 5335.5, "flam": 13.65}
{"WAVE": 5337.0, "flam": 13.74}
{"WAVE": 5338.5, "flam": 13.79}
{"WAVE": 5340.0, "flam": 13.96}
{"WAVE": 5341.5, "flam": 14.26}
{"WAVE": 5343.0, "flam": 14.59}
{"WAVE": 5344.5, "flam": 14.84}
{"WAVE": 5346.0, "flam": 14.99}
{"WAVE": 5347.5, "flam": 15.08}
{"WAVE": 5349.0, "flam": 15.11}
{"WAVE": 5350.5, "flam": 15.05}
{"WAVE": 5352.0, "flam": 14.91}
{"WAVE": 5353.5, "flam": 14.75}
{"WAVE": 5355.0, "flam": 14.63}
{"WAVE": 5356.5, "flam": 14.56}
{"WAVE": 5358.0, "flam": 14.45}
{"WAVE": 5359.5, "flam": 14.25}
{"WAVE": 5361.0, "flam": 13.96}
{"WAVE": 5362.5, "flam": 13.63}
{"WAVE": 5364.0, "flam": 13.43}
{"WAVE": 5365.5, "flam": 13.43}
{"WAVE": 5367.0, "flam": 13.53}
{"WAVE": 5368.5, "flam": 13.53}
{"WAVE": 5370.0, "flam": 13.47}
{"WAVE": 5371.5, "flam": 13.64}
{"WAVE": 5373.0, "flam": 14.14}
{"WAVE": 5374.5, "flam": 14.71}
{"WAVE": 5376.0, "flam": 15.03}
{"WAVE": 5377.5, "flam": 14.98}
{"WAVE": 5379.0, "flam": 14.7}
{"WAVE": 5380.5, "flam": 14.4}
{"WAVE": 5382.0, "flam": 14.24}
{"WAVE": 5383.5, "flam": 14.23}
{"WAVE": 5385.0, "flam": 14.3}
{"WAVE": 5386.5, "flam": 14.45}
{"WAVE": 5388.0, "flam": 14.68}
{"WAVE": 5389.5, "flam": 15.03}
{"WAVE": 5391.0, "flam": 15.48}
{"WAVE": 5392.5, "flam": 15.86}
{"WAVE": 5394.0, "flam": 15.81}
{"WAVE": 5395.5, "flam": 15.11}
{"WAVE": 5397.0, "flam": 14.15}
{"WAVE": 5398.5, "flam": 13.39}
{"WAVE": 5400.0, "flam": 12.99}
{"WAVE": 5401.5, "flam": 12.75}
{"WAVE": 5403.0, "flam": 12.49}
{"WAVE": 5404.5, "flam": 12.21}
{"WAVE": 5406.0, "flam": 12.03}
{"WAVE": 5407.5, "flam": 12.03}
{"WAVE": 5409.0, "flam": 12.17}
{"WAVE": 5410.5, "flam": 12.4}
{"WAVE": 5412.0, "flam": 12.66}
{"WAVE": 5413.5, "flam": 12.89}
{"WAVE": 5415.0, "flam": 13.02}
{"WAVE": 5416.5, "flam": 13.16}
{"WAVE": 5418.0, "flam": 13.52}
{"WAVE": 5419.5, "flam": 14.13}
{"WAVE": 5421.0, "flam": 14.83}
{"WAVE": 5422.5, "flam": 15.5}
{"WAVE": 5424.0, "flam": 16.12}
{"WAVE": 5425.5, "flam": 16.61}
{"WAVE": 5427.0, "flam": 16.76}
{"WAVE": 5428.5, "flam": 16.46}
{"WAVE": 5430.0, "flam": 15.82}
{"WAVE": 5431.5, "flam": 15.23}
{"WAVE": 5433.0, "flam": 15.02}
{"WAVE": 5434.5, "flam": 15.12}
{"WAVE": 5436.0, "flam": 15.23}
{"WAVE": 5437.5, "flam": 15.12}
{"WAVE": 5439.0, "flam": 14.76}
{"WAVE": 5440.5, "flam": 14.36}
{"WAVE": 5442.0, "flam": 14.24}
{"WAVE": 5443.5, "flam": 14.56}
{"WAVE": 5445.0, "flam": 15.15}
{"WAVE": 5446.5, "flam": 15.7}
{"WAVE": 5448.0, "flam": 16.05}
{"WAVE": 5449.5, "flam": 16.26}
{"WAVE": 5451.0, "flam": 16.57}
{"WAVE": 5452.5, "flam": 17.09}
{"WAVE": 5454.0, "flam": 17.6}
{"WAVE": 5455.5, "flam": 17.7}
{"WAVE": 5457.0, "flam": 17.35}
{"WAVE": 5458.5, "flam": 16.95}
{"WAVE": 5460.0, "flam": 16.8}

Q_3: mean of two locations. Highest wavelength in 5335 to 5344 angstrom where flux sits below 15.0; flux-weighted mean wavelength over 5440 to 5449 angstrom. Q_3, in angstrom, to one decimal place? 5393.7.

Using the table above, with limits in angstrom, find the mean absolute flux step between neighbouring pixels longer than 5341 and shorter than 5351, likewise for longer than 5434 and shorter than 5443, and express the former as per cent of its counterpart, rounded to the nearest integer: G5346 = 69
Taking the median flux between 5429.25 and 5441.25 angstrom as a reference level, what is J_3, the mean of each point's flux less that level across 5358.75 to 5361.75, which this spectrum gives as -1.0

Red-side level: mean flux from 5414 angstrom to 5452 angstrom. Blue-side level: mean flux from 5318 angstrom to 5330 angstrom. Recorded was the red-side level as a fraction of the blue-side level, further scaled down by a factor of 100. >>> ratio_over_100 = 0.0100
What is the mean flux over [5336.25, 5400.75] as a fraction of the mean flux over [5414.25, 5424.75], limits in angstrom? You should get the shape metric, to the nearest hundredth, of 1.01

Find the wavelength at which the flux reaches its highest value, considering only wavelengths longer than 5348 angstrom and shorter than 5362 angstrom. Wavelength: 5349.0 angstrom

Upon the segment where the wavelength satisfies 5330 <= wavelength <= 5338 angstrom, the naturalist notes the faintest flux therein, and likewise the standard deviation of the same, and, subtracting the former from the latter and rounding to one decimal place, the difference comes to -12.9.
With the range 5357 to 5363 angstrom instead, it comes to -13.3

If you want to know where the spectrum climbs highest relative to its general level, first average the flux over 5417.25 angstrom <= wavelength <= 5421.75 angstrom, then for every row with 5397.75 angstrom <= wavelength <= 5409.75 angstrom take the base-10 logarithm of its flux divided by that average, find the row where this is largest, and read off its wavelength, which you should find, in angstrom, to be 5398.5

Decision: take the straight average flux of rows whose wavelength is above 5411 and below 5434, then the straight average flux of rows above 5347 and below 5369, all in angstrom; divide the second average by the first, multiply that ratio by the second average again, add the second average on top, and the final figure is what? 28.1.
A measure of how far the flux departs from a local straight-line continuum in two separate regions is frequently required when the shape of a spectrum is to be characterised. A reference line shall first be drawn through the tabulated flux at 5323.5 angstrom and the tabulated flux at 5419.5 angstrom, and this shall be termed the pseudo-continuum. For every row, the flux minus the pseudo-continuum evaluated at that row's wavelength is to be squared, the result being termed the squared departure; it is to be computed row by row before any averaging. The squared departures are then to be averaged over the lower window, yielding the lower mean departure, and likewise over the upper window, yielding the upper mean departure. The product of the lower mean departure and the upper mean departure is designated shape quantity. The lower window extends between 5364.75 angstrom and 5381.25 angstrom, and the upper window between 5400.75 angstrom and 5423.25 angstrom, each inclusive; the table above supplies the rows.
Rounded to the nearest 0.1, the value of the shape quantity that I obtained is 2.2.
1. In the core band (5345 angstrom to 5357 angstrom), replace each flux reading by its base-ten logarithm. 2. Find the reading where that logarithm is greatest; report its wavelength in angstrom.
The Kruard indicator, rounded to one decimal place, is 5349.0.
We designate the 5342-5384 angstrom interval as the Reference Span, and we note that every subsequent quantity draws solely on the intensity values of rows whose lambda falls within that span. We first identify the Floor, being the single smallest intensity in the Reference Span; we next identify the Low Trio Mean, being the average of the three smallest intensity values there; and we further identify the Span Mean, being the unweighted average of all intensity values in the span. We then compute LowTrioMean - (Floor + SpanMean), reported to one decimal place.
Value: -14.4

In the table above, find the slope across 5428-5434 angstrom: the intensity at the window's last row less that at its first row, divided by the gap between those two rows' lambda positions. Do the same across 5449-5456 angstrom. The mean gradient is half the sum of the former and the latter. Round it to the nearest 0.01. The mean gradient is -0.04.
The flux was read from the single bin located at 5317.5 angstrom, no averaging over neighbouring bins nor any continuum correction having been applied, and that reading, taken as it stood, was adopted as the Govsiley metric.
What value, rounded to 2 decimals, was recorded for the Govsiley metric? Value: 15.88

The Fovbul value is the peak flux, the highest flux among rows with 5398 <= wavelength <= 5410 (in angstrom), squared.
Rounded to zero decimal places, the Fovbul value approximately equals 179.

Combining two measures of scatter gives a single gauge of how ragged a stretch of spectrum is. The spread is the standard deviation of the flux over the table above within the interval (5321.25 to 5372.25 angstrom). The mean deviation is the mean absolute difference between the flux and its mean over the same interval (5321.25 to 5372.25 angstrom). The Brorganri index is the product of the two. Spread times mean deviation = 0.5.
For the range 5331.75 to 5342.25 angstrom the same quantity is 0.1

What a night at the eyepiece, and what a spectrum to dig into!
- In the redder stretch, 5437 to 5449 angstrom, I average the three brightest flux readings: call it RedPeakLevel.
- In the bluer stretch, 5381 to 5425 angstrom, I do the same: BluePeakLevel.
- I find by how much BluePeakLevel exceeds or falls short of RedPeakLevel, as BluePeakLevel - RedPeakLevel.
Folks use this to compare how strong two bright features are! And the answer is 0.30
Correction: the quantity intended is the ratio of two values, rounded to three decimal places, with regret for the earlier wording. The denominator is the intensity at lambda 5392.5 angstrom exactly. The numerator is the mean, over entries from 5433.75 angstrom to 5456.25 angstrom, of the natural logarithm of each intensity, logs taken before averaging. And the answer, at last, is 0.173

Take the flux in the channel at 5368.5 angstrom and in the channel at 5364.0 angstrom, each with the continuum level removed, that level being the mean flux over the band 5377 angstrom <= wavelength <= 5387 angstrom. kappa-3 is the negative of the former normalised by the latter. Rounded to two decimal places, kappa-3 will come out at -0.90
